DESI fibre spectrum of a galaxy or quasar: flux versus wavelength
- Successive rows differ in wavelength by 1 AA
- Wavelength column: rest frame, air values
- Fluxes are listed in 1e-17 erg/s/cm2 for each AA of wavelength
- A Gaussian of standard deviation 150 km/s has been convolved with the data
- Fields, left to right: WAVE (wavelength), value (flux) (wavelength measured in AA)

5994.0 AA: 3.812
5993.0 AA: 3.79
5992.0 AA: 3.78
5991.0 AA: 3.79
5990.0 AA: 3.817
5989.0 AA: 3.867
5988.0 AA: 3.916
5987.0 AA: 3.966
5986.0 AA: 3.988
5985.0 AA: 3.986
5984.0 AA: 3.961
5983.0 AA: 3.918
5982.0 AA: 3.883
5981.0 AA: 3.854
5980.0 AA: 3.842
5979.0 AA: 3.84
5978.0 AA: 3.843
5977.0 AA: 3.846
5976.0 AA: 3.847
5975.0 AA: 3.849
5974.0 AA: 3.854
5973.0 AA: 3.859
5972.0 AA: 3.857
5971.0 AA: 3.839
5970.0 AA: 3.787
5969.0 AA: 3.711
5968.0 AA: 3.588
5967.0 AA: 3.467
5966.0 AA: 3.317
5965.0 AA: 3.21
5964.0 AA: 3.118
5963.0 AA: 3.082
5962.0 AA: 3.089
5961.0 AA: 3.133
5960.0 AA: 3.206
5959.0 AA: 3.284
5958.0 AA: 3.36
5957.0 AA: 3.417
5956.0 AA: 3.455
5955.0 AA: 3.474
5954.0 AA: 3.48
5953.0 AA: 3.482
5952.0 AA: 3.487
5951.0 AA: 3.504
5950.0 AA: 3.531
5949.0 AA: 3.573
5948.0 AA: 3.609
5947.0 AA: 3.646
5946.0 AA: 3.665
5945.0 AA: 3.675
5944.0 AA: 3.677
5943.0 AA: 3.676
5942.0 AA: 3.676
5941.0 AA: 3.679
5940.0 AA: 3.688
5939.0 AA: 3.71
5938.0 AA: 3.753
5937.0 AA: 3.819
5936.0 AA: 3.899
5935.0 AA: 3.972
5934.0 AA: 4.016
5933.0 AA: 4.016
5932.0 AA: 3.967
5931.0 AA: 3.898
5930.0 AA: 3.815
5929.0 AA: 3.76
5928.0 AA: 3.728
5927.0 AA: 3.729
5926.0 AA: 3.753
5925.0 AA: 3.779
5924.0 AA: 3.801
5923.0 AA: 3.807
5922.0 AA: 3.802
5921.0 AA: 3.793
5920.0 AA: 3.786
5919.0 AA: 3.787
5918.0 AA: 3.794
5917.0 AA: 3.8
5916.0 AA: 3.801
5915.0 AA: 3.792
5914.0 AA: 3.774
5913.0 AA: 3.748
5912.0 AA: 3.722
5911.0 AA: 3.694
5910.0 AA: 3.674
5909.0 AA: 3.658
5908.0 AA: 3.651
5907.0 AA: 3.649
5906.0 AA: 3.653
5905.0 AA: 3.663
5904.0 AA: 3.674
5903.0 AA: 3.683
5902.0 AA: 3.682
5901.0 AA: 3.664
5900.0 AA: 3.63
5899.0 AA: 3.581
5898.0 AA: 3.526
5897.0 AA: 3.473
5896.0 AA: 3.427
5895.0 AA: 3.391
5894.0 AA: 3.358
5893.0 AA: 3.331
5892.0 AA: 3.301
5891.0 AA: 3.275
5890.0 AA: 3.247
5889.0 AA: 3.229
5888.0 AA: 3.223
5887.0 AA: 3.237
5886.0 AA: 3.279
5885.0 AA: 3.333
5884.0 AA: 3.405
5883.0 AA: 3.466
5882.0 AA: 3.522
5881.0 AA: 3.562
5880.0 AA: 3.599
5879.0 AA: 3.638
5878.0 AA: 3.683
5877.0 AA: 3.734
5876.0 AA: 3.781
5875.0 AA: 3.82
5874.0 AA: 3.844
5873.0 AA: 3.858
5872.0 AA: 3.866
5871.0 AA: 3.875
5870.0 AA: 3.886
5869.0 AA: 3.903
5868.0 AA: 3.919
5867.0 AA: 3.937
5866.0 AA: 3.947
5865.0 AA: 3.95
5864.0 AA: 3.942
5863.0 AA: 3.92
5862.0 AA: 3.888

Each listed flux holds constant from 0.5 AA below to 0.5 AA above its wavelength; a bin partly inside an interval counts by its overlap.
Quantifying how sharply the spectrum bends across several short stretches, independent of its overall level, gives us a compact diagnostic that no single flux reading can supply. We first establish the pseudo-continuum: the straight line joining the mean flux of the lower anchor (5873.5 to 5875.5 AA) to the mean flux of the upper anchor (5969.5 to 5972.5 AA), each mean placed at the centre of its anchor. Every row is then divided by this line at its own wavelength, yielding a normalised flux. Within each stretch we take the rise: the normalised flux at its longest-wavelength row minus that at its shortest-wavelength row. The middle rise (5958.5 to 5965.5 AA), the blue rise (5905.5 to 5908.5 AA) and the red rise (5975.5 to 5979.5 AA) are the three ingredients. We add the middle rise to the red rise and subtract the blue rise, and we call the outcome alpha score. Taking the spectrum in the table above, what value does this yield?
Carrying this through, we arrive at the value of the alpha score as -0.02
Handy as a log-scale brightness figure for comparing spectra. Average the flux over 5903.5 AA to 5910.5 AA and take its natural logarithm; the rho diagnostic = 1.30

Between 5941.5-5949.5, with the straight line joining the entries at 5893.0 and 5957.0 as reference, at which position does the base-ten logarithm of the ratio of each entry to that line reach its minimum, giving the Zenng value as 5949.0 AA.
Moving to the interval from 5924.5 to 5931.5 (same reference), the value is 5928.0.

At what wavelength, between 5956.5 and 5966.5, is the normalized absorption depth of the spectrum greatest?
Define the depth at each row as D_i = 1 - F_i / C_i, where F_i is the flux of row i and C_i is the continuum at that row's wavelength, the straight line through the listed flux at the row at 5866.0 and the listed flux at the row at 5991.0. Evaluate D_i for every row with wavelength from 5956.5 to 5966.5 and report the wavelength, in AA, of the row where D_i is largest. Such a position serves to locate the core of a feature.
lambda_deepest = 5963.0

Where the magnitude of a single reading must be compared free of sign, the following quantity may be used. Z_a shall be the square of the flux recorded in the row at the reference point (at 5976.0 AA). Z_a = 14.8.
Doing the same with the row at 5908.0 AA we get 13.3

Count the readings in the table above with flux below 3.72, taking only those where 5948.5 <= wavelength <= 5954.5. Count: 6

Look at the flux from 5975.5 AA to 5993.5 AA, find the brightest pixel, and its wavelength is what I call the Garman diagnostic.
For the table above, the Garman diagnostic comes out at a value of 5986.0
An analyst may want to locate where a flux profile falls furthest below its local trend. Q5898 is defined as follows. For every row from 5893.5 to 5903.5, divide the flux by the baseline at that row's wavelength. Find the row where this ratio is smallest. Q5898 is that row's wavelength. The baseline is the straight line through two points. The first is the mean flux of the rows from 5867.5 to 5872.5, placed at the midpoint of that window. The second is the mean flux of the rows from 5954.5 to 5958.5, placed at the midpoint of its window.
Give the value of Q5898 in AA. 5894.0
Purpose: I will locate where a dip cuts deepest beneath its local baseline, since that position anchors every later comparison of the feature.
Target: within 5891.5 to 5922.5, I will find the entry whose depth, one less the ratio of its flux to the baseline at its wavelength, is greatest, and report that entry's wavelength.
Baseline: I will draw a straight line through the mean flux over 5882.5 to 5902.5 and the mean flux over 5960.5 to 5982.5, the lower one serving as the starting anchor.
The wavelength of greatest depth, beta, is 5892.0 AA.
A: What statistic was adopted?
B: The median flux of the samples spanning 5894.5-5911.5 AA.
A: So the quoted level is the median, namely 3.65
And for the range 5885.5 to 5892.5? 3.25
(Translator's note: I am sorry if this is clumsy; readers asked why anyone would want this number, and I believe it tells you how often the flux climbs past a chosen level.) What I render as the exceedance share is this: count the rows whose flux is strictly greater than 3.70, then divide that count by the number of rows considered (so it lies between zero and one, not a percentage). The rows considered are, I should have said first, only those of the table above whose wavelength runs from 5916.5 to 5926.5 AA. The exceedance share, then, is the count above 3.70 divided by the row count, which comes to 1.0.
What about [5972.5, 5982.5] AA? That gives 1.0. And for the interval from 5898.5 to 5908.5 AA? 0.0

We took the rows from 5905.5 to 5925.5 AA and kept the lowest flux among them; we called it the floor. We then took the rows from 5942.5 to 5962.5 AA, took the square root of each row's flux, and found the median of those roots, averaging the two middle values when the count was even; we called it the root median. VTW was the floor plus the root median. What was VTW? 5.52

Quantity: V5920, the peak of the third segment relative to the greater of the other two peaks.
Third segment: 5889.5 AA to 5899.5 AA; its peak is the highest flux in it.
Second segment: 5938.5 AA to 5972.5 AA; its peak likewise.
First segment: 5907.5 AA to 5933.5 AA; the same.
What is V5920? 0.89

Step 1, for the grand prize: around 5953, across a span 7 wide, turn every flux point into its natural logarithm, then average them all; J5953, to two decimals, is 1.25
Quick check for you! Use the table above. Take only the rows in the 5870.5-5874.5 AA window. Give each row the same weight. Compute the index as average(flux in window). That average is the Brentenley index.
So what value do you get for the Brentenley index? 3.86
